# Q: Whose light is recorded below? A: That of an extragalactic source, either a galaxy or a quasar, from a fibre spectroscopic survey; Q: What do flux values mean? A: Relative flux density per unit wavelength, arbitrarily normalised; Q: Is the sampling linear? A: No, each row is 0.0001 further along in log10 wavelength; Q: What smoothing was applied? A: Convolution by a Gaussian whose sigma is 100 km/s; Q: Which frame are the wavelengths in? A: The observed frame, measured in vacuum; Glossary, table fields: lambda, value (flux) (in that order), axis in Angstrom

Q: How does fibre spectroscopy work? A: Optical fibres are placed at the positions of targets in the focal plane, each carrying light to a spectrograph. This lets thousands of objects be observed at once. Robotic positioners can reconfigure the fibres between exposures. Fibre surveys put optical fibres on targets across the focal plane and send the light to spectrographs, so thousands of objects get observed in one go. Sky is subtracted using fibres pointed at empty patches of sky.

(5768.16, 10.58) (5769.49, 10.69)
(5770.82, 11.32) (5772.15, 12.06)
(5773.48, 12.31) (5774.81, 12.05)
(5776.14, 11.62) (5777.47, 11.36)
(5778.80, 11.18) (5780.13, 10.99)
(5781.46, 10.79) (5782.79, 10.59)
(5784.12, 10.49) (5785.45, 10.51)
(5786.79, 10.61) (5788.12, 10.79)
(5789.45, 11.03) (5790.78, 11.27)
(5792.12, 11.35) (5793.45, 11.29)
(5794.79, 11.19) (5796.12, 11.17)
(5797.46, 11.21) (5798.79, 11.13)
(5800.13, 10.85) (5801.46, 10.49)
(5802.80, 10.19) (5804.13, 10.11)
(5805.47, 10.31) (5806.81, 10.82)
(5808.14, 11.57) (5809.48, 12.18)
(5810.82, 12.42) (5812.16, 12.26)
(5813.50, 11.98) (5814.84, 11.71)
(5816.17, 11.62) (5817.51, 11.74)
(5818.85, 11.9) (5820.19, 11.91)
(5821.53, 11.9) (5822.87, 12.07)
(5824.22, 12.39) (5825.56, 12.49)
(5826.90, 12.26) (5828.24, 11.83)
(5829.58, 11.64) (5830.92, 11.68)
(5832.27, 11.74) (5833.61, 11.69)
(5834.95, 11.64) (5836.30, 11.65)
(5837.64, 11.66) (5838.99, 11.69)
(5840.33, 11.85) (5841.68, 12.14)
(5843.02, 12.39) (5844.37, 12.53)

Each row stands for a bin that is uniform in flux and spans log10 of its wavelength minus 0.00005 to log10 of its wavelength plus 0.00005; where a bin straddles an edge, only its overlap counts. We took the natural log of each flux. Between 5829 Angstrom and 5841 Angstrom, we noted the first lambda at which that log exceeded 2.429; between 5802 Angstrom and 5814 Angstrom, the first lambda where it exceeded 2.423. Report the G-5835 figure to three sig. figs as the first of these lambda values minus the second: 21.4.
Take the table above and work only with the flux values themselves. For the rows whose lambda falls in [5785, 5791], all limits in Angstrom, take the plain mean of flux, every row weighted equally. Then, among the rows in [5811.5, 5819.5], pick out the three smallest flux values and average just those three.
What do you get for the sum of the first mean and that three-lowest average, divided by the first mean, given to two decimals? 2.08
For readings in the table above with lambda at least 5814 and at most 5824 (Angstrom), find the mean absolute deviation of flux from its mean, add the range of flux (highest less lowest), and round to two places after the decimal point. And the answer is 0.57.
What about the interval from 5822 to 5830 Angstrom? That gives 1.12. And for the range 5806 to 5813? 2.12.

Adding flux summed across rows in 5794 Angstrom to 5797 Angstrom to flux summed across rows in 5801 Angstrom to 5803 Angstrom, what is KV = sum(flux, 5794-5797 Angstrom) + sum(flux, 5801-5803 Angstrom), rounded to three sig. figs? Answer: 43.0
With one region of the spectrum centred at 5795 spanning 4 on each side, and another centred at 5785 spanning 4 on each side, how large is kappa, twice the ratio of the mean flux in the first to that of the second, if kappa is 2.11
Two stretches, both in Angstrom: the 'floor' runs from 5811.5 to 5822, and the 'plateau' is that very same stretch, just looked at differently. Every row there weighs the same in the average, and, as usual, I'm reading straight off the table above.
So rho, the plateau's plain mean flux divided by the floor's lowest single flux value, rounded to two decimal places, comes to 1.02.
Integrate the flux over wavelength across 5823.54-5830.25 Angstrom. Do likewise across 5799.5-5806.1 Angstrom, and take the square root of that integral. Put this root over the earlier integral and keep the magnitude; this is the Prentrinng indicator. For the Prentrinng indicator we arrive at 0.102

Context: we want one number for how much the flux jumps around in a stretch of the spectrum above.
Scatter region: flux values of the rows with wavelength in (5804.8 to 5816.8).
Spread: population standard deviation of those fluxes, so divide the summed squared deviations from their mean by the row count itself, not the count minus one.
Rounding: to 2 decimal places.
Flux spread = 0.65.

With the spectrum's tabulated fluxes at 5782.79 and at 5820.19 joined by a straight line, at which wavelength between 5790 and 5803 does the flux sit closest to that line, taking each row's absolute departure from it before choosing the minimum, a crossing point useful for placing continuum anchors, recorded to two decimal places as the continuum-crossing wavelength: 5798.79 Angstrom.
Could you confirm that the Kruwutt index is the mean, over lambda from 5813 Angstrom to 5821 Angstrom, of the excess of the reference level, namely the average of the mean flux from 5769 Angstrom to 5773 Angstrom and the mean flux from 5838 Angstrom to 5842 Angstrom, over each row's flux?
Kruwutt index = -0.2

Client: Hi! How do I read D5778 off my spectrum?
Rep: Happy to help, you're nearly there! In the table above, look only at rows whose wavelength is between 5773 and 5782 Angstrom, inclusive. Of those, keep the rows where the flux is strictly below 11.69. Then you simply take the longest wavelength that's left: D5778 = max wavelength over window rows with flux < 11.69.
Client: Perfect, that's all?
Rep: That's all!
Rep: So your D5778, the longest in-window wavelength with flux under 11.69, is 5781.46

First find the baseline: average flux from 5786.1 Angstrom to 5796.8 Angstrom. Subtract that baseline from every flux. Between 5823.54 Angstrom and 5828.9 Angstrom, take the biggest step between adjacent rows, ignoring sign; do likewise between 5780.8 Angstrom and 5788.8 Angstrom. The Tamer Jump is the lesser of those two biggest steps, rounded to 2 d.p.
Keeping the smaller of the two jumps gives 0.20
